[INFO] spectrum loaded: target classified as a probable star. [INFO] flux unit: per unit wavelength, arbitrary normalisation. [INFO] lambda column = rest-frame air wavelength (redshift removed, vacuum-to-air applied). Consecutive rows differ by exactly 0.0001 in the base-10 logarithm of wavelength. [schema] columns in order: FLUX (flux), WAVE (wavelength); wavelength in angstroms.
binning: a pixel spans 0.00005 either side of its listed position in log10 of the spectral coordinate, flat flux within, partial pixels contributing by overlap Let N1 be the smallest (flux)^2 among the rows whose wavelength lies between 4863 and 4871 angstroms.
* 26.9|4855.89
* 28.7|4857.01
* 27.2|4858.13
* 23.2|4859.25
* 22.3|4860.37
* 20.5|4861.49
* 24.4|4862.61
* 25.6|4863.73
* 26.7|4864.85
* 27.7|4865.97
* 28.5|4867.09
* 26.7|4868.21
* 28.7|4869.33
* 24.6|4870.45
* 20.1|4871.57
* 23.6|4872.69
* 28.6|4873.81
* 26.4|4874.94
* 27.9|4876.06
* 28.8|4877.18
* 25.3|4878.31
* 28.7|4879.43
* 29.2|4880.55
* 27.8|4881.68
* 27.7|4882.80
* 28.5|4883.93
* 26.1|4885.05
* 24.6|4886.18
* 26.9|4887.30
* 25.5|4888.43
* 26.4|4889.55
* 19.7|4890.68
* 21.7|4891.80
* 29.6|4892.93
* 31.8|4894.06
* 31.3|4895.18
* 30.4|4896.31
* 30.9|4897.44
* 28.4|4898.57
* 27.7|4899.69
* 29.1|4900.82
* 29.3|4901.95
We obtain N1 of 605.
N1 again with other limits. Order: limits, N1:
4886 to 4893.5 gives 388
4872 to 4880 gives 557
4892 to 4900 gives 767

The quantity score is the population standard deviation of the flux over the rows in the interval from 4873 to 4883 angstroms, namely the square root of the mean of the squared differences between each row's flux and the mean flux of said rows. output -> 1.2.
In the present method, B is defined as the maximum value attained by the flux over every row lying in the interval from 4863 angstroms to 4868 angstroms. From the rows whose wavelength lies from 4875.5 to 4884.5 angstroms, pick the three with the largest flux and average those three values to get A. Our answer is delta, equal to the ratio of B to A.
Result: 0.99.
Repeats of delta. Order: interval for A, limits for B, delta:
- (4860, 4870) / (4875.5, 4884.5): 1.03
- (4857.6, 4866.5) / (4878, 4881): 1.07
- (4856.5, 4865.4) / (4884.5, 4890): 0.98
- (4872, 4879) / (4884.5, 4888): 0.95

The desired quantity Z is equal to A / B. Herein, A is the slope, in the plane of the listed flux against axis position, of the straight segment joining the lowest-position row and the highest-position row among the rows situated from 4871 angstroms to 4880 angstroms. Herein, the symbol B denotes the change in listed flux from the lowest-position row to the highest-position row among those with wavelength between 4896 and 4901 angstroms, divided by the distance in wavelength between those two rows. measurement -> -3.8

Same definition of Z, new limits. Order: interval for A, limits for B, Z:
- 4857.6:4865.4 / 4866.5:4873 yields 0.1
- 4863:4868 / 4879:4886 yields -1.9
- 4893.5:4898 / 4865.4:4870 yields -0.9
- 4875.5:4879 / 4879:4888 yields 5.1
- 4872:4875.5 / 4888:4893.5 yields 1.4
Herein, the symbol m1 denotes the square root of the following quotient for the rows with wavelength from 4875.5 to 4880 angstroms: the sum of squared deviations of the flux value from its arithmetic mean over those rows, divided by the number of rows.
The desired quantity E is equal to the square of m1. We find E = 2.0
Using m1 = 1.41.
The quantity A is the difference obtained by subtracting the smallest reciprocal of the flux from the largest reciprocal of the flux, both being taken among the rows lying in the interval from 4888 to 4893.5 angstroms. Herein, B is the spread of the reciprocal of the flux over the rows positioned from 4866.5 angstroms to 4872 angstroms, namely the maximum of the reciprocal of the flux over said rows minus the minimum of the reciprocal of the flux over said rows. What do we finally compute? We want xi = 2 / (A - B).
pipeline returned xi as 966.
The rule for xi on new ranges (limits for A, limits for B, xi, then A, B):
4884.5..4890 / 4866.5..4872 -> -175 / 0.0035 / 0.0149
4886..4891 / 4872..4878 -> 337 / 0.0136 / 0.0077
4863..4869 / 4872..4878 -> -544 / 0.0040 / 0.0077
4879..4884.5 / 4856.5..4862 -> -166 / 0.0019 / 0.0139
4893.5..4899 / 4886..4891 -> -204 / 0.0038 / 0.0136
